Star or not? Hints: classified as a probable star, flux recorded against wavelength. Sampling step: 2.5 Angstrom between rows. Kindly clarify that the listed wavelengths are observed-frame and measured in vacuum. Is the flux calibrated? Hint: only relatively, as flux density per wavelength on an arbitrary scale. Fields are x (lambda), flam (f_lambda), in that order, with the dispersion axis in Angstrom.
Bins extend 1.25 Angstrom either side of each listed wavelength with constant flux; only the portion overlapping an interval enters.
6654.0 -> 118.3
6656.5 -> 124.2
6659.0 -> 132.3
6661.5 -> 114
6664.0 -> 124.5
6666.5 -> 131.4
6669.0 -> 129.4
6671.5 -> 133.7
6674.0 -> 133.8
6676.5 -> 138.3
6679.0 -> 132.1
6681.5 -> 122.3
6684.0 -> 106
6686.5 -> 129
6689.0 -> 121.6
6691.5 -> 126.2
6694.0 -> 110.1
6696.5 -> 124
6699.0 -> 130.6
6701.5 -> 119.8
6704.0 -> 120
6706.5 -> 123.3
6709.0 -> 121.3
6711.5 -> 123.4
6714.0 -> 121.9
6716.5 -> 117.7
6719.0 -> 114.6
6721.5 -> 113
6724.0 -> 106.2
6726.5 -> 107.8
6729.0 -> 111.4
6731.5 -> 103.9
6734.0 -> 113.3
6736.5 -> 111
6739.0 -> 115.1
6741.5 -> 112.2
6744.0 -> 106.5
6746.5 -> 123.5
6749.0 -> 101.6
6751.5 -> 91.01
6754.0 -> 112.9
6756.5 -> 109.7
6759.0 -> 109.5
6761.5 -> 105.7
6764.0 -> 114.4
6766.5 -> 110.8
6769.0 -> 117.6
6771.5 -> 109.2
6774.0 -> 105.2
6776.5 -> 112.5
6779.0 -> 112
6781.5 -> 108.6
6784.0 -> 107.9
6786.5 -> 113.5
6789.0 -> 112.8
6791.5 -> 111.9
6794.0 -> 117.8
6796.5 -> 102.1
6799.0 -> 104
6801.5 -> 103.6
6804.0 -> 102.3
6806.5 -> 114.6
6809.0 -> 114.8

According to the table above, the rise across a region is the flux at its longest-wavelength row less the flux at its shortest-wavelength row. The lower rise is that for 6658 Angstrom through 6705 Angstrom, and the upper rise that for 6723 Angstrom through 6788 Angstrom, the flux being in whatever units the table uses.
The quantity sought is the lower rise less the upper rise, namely -20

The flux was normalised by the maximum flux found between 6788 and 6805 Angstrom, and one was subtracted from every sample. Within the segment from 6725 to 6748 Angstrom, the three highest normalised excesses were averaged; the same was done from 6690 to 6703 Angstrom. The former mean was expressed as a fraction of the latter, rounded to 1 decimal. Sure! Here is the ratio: -0.1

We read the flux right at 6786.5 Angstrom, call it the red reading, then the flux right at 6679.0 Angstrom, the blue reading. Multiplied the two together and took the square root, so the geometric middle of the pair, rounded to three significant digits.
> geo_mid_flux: 122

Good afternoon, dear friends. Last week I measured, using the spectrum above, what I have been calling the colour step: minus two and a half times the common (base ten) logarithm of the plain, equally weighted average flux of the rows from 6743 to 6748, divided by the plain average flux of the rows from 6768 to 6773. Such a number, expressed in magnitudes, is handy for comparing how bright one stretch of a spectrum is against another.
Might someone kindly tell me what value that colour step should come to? -0.02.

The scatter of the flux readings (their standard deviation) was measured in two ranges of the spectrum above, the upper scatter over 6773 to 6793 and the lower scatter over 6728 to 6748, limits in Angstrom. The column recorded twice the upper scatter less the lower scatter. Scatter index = 0.0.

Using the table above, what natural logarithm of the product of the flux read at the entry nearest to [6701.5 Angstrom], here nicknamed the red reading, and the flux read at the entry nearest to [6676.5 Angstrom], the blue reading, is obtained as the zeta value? 9.72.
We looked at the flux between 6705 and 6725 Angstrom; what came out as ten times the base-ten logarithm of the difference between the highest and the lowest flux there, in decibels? 12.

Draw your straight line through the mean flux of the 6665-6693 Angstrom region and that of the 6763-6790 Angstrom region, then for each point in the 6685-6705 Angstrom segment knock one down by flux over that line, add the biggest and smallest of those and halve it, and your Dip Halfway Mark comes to 0.03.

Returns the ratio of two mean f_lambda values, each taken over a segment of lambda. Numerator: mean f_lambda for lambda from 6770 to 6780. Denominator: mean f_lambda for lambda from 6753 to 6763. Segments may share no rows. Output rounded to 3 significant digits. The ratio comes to 1.00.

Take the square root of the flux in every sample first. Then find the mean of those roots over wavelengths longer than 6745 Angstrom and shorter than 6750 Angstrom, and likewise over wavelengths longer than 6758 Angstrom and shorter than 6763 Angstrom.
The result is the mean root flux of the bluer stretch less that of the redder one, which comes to 0.22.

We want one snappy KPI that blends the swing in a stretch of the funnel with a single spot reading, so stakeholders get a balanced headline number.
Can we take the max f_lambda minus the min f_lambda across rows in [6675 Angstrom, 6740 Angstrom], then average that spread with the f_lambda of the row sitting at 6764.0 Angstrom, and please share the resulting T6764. 74.4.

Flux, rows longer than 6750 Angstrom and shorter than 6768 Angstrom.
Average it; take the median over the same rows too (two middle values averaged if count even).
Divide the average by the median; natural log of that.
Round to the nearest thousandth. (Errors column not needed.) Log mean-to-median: -0.018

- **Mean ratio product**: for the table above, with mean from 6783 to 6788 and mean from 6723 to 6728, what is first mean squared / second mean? 115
